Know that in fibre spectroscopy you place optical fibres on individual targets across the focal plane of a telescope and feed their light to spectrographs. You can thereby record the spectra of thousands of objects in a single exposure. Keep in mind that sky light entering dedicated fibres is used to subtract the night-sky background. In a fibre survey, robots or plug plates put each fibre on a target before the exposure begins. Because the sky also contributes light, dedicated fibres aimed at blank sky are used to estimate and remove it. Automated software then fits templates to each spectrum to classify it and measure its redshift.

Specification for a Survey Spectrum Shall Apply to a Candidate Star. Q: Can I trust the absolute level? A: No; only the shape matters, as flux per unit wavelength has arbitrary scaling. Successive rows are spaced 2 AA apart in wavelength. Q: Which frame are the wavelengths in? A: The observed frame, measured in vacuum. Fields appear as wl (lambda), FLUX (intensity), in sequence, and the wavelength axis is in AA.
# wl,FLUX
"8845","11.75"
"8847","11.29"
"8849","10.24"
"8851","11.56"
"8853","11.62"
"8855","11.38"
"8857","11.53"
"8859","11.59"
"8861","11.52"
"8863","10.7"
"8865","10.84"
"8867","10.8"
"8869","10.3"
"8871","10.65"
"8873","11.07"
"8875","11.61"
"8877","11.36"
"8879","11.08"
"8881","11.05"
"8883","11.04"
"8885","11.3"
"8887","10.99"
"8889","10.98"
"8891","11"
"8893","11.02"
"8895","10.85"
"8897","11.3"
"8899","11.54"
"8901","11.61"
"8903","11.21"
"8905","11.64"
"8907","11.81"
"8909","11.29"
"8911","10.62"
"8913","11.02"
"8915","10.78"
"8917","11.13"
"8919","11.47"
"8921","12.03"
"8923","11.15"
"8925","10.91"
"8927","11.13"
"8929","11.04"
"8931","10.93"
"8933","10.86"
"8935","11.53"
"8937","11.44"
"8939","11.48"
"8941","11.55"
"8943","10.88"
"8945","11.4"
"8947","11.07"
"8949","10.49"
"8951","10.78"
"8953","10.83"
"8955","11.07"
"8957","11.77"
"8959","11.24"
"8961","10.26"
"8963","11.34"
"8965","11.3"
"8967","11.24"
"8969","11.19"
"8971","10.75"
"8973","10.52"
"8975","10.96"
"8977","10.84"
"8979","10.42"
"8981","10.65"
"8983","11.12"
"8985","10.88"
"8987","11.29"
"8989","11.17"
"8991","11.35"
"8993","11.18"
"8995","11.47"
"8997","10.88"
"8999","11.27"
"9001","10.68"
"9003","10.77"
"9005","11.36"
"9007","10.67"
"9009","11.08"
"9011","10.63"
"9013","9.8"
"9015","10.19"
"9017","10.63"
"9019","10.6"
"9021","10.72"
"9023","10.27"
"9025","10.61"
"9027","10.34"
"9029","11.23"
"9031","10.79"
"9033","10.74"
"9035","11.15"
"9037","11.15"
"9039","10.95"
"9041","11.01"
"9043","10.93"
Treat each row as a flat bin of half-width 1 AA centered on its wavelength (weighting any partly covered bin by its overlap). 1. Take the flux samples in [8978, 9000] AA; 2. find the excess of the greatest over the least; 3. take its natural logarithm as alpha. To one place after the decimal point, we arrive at 0.0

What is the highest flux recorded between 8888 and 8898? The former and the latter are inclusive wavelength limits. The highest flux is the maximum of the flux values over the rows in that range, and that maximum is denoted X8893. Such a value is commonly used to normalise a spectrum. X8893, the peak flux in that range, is 11.3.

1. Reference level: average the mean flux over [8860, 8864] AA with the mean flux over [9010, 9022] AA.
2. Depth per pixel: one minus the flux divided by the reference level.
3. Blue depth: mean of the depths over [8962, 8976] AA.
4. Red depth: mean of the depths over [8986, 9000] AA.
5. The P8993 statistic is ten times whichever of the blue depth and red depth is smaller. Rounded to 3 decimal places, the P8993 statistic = -0.428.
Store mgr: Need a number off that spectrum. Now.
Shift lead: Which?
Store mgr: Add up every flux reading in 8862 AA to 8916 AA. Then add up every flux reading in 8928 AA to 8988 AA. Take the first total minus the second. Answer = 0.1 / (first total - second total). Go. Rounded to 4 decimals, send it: -0.0032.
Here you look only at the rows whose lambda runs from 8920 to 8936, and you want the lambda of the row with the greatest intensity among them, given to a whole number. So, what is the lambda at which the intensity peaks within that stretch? 8921 AA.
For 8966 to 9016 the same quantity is 8995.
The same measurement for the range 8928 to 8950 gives 8941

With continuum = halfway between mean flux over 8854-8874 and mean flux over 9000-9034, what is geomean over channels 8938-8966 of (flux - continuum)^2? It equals 0.069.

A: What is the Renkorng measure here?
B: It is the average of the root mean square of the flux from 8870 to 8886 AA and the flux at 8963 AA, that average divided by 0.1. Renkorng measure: 112.4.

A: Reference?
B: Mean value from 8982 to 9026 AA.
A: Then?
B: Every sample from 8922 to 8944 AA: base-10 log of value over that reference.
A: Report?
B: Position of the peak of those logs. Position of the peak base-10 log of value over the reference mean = 8941 AA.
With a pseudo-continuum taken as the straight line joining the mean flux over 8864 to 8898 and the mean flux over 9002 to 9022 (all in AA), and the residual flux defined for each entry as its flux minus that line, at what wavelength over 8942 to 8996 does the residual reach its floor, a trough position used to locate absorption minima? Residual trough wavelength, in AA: 8961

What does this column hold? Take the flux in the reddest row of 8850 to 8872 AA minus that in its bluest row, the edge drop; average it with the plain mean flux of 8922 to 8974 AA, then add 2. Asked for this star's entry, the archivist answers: 7.1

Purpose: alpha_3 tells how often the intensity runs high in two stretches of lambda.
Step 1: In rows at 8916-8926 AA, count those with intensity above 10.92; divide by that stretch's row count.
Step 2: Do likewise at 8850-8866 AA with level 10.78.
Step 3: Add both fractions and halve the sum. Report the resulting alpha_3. 0.84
